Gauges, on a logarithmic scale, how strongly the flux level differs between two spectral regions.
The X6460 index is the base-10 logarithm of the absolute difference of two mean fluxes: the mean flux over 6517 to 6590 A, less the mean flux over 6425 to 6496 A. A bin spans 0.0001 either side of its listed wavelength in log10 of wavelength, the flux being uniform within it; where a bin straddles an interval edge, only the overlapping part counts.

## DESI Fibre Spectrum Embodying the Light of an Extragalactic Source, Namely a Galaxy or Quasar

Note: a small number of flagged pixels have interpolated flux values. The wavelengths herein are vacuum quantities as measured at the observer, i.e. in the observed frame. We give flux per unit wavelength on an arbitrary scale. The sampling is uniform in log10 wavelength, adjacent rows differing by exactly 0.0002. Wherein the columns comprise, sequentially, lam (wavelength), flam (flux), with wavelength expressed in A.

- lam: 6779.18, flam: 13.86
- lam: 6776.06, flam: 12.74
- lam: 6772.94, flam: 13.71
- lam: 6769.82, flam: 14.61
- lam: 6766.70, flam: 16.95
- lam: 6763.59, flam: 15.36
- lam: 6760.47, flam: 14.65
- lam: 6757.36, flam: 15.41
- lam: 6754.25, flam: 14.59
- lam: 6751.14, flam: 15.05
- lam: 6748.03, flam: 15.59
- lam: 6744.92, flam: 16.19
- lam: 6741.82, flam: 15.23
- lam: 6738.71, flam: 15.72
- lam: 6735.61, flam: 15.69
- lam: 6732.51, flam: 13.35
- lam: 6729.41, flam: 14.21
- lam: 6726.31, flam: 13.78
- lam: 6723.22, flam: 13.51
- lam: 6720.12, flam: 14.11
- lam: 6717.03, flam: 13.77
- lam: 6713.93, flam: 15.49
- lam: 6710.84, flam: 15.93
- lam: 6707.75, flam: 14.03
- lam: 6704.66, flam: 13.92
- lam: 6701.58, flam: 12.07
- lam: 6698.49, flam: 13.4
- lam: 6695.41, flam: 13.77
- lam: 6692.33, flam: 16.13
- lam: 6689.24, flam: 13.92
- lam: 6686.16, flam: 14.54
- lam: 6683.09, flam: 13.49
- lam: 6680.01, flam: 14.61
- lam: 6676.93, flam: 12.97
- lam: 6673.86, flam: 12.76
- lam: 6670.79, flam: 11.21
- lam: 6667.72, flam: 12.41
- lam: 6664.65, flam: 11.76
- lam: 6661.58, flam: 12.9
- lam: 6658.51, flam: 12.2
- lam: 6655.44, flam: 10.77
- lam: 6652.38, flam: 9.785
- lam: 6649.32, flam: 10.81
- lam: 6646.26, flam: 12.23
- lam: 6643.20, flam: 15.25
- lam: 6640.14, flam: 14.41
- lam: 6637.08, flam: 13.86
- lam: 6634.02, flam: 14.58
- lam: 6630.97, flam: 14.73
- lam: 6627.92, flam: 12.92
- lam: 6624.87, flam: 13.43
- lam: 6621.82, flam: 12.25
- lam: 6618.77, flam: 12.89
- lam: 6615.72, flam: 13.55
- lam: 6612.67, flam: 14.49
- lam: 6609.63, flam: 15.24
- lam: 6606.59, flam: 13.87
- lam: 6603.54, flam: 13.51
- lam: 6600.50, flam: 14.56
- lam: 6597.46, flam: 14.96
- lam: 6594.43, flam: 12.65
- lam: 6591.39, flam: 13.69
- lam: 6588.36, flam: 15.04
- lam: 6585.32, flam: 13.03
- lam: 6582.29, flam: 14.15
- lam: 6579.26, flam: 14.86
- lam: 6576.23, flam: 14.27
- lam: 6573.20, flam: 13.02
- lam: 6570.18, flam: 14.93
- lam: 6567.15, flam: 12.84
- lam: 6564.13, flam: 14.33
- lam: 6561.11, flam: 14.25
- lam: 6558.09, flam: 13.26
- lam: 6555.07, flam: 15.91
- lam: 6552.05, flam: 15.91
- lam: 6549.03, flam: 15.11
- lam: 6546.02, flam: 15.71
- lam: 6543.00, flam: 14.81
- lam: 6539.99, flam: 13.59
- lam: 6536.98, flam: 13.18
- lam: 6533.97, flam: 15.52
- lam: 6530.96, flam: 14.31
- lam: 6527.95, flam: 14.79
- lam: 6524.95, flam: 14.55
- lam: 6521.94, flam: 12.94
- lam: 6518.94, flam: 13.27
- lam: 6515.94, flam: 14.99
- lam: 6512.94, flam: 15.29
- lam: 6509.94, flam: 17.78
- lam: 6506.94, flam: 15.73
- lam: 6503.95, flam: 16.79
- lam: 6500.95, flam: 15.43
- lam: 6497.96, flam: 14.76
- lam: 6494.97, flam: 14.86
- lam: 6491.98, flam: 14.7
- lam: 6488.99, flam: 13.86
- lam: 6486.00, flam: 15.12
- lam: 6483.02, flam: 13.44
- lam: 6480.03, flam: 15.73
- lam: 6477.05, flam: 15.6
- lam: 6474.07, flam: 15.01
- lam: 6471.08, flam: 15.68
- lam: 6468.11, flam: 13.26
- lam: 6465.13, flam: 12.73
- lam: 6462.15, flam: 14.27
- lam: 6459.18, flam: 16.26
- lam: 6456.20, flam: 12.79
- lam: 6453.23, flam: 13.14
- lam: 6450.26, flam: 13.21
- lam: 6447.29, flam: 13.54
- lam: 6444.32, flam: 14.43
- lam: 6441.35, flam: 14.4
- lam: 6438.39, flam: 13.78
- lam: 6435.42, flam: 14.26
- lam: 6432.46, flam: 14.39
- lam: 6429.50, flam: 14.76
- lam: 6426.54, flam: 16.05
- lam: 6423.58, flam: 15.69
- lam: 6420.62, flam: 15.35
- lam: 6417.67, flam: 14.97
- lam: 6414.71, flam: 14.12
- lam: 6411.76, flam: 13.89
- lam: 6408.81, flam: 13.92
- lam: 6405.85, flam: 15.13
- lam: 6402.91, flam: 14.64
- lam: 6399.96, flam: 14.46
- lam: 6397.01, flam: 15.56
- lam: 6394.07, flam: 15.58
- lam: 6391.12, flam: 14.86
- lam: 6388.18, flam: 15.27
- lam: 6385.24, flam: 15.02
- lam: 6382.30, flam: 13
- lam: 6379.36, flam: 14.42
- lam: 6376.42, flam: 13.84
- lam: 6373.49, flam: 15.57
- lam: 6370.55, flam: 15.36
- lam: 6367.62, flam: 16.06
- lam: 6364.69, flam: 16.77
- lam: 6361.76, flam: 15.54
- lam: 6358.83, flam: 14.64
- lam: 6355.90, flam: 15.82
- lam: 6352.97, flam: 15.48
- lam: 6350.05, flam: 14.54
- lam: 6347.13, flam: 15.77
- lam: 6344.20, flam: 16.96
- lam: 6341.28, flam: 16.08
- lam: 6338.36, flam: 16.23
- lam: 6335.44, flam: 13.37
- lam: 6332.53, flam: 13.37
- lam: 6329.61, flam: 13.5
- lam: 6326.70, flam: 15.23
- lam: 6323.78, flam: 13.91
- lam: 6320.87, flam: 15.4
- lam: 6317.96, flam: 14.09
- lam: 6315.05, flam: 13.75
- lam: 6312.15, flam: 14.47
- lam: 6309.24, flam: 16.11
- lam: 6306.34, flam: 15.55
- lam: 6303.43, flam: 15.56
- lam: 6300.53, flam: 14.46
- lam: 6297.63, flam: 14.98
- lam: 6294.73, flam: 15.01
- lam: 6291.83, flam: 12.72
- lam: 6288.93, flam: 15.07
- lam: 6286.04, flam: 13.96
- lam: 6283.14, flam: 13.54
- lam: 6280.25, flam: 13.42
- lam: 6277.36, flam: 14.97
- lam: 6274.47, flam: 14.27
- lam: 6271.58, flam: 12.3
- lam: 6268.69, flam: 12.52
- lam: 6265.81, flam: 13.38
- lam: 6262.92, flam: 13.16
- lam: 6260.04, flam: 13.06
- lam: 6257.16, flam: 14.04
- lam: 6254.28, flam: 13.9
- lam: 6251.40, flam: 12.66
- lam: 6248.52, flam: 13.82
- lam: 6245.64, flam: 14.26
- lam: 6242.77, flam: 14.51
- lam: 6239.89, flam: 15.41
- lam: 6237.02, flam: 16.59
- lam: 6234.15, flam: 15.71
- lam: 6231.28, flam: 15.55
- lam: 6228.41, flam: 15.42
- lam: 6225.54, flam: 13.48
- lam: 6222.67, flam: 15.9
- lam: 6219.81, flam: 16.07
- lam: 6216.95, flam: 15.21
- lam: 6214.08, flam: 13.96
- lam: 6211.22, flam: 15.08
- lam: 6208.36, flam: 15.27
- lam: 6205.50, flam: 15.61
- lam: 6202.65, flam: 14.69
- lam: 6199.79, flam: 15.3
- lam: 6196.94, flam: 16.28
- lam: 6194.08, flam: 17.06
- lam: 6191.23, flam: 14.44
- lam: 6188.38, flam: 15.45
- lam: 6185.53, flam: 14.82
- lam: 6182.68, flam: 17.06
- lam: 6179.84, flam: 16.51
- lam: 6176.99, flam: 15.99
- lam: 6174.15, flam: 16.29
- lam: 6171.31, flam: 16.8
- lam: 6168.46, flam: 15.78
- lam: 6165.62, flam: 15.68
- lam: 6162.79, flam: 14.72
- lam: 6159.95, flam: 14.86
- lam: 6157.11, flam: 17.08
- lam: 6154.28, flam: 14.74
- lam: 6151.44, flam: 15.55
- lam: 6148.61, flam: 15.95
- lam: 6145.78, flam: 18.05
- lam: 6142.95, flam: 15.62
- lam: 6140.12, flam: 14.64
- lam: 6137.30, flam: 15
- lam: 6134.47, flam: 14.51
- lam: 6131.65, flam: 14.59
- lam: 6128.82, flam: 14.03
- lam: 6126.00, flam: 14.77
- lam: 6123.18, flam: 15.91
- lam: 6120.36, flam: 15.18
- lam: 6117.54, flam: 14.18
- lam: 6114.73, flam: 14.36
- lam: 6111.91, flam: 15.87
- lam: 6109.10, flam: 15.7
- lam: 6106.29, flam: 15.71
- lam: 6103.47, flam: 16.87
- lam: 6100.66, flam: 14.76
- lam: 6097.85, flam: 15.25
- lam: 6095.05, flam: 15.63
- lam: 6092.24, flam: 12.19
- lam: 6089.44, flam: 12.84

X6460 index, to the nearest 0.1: -1.2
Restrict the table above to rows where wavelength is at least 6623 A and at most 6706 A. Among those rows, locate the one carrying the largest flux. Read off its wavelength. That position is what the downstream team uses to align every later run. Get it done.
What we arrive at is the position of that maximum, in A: 6692.33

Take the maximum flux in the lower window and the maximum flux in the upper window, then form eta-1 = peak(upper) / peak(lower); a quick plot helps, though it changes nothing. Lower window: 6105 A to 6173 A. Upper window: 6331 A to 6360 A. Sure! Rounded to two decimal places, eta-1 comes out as 0.94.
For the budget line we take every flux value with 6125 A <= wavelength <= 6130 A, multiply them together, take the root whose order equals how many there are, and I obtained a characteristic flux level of 14.4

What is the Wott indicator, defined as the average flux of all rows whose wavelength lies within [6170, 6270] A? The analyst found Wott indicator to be 15.01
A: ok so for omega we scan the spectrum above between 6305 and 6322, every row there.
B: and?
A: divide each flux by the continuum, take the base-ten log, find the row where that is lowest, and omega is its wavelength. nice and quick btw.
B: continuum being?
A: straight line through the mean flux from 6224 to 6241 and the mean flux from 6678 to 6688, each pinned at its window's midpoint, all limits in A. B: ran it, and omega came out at 6315.05 A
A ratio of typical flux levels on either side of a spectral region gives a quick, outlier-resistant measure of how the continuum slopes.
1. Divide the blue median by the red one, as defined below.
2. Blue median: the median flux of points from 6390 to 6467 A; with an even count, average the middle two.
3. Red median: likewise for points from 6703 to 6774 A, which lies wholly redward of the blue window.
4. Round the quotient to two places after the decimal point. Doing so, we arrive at 0.98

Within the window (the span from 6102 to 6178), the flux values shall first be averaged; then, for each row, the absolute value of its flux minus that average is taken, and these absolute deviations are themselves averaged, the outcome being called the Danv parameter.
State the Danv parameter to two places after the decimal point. 0.77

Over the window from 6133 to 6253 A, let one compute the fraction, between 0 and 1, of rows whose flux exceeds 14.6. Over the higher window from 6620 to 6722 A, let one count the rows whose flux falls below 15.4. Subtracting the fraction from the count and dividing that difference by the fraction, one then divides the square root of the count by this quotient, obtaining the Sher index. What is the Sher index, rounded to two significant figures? 0.15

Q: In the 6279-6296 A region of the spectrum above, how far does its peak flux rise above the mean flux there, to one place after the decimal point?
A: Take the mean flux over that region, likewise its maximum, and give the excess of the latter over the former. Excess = 1.1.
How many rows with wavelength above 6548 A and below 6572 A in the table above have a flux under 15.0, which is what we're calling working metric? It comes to 5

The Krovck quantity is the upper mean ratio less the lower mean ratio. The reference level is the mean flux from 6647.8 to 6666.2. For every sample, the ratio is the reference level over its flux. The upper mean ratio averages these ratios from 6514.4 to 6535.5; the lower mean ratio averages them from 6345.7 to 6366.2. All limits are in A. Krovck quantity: 0.061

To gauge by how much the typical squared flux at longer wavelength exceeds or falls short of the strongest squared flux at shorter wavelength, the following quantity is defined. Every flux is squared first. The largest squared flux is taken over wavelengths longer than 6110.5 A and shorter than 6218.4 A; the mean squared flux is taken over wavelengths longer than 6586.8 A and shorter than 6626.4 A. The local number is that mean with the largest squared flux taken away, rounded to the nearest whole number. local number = -133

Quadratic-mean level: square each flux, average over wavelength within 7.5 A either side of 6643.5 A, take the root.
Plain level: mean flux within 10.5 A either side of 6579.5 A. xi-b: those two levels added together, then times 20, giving 552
